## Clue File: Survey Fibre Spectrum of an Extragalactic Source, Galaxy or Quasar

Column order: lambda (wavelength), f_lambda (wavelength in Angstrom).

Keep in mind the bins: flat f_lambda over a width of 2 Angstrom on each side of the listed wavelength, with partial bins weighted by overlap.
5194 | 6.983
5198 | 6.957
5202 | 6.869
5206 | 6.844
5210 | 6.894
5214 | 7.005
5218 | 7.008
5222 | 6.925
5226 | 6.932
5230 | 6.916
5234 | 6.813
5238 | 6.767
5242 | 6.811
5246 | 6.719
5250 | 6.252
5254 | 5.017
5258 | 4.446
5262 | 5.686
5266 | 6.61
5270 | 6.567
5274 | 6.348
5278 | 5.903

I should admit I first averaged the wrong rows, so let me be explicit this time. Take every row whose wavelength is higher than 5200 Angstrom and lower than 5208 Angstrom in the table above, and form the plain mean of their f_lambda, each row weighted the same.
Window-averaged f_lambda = 6.9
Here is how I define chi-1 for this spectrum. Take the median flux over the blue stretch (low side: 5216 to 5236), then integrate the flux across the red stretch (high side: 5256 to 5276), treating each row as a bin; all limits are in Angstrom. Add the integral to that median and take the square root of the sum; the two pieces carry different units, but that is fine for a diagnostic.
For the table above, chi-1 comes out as 11.2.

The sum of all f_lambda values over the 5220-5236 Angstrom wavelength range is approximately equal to 27.6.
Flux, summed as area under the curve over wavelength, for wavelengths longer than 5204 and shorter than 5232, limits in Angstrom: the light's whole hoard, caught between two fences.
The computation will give 194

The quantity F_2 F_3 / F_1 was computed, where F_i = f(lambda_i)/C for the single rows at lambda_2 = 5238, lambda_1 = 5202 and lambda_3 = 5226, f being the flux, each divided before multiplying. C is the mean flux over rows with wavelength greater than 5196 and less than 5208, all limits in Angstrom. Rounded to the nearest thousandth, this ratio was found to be 0.991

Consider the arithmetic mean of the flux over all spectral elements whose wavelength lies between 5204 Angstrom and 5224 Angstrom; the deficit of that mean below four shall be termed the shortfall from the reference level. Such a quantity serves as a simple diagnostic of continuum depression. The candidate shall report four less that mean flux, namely -2.94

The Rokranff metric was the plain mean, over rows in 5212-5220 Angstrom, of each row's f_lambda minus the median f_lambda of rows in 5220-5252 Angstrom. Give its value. 0.19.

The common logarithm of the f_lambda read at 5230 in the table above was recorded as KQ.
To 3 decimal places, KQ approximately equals 0.840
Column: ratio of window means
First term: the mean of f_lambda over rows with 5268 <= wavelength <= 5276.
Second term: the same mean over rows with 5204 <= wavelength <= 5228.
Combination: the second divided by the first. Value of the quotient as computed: 1.07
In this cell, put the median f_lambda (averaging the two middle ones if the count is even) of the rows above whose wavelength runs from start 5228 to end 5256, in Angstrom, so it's 6.77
